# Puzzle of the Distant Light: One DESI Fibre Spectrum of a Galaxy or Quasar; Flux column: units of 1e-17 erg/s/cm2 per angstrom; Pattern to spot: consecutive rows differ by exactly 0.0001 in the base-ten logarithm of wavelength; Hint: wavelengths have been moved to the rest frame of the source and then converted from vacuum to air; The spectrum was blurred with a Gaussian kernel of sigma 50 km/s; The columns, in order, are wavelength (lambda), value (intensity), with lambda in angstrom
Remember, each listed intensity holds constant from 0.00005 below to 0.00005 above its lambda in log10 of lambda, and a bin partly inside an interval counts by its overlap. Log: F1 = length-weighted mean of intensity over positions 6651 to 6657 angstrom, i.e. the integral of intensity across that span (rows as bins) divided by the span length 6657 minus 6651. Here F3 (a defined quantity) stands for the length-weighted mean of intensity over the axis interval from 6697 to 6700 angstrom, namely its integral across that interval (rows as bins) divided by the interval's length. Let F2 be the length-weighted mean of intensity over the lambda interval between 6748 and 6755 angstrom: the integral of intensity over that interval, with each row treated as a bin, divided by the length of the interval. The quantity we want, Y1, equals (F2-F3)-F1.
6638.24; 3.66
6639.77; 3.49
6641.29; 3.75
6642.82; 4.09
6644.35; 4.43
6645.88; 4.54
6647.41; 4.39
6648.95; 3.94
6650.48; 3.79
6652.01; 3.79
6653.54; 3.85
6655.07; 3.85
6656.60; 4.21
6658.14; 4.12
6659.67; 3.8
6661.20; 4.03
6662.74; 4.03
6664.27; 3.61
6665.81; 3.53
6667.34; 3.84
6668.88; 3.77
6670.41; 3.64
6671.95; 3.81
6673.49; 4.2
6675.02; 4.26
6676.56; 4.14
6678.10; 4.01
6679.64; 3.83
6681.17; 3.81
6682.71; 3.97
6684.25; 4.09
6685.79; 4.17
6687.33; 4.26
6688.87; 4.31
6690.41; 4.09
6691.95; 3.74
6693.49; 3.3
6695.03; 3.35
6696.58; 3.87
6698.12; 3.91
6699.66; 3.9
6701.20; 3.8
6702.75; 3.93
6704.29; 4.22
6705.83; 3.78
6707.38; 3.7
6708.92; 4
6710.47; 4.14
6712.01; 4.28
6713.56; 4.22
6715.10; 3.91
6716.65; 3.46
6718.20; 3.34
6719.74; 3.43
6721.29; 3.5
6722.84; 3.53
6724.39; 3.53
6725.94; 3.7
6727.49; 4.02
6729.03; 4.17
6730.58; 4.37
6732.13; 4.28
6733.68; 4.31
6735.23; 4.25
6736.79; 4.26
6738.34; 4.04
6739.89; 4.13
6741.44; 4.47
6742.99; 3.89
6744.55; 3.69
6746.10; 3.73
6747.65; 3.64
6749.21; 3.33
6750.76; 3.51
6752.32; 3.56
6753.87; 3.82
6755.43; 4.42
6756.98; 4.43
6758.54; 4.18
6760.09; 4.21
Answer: -4.22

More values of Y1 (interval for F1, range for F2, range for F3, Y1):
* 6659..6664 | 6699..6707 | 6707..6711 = -3.97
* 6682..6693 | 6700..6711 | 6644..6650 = -4.43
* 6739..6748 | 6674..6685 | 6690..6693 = -3.76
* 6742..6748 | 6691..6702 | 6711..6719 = -3.92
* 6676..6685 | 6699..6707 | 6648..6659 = -4.00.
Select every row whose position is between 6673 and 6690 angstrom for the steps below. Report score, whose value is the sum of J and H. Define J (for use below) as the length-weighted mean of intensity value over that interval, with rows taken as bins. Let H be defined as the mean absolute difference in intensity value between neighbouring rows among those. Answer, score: 4.20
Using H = 0.101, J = 4.1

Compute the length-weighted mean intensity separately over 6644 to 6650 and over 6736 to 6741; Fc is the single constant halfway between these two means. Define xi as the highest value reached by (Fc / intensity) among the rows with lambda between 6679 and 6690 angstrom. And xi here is 1.11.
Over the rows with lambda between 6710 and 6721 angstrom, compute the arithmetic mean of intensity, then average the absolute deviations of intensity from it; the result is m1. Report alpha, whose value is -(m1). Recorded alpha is -0.36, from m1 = 0.36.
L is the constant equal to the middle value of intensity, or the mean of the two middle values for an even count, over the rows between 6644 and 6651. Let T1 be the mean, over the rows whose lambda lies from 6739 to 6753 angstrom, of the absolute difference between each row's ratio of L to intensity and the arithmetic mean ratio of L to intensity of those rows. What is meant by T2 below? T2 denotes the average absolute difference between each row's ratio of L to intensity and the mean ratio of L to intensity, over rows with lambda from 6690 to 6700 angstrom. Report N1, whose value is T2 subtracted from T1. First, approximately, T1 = 0.08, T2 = 0.079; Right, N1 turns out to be -0.003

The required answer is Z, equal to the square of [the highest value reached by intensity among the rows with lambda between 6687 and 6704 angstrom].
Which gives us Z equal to 18.6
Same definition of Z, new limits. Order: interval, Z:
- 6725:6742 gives 20.0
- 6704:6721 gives 18.3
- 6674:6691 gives 18.6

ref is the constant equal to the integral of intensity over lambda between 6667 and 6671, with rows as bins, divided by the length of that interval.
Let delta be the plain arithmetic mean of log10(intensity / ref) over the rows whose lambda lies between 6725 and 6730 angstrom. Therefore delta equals 0.024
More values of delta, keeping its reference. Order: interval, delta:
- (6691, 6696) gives -0.035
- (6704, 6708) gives 0.017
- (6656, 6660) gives 0.033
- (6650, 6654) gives 0.007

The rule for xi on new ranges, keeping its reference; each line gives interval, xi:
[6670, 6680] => 1.16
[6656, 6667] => 1.20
